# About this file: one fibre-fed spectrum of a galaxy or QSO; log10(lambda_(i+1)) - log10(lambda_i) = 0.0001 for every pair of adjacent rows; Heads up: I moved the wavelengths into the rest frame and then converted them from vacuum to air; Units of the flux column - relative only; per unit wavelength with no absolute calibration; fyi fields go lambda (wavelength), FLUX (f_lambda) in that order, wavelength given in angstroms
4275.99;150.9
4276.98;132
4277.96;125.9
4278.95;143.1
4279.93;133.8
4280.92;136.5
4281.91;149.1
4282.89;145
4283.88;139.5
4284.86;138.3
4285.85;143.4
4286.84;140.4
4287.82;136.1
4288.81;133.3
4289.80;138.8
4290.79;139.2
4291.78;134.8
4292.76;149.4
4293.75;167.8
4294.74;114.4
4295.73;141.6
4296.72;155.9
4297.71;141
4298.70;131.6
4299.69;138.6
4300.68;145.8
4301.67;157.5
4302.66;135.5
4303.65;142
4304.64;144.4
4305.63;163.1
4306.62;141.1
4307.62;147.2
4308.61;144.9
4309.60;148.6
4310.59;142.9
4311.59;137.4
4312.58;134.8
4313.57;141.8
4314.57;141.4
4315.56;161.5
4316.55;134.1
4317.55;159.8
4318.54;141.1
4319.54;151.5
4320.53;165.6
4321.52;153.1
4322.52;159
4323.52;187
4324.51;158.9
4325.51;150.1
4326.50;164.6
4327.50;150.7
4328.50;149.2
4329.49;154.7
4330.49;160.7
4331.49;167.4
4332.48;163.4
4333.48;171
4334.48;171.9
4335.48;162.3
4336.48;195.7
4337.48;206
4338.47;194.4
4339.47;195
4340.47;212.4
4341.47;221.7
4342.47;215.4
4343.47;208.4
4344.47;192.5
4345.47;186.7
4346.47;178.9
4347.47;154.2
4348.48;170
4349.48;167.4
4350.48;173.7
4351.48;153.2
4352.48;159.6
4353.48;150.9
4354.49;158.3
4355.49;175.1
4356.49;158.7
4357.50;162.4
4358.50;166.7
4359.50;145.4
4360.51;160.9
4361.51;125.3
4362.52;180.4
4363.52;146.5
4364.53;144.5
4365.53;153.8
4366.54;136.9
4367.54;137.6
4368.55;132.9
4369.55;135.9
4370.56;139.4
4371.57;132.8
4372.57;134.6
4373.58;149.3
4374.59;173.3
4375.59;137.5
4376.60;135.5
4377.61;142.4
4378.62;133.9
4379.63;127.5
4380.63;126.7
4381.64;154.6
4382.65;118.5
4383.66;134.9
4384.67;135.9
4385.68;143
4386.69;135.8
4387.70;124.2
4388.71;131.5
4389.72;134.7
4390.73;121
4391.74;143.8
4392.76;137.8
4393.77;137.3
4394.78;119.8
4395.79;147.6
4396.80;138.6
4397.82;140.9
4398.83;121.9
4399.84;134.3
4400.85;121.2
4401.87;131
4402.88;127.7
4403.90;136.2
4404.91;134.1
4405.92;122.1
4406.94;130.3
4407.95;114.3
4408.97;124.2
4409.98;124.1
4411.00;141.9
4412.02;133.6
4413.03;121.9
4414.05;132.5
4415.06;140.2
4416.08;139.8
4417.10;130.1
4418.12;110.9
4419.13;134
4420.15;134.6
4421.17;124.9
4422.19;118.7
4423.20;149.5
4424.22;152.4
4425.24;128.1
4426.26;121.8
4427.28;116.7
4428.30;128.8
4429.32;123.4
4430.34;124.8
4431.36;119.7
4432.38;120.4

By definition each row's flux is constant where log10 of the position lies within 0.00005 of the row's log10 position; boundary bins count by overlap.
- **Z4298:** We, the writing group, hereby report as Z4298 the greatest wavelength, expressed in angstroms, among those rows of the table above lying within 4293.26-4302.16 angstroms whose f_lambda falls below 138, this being 4298.70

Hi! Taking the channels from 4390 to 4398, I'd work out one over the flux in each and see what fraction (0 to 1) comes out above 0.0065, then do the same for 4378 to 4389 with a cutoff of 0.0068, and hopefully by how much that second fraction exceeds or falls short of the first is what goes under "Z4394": -0.1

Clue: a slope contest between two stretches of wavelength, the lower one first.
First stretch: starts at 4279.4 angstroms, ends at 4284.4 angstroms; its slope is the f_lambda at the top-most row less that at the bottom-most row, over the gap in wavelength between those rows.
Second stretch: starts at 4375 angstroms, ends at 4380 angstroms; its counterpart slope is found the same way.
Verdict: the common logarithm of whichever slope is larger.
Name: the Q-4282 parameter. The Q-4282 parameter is 0.2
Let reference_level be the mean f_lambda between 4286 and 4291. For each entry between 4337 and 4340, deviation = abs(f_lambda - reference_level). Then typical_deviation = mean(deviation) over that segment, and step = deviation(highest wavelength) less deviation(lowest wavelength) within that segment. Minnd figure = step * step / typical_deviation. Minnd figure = 2.0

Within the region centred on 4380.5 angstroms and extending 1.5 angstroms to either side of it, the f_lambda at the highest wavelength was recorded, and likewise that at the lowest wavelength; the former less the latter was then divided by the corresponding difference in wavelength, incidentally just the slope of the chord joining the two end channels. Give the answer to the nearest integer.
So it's 13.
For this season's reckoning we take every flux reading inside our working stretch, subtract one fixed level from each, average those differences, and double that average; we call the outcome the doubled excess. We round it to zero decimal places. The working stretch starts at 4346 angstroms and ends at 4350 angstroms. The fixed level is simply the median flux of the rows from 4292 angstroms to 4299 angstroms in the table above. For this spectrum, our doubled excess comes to 52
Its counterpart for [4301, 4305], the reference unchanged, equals 7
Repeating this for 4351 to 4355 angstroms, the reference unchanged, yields 28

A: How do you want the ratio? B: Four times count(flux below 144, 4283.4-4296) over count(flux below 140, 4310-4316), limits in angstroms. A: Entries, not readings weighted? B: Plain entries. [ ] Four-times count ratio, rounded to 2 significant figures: 22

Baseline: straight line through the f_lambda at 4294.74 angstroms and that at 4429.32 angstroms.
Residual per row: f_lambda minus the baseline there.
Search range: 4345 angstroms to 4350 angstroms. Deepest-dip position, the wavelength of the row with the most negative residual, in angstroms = 4347.47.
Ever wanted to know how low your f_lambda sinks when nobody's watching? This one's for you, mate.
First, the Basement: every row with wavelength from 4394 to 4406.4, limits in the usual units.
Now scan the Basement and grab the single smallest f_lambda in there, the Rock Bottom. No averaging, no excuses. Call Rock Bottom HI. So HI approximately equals 119.8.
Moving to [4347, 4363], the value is 125.3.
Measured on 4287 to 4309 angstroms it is 114.4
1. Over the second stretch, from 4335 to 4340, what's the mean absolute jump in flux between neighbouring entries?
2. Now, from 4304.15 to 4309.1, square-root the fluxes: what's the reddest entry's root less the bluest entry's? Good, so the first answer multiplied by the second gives 0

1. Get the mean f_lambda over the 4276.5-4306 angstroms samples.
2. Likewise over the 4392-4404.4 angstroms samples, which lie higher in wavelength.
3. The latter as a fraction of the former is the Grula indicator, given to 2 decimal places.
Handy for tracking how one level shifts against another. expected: 0.94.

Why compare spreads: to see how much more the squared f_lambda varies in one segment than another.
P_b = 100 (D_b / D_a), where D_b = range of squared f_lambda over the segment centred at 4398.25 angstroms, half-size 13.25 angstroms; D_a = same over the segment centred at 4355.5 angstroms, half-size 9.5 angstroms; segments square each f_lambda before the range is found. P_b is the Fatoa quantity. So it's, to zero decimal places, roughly 52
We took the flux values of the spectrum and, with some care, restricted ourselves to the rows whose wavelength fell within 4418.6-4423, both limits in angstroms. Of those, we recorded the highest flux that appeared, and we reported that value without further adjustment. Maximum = 134.6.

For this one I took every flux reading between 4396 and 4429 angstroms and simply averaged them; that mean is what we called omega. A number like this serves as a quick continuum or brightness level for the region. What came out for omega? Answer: 130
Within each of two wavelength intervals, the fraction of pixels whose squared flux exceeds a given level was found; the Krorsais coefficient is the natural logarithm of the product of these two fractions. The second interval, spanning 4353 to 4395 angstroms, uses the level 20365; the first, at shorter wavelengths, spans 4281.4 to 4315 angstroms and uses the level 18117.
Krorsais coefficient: -1.0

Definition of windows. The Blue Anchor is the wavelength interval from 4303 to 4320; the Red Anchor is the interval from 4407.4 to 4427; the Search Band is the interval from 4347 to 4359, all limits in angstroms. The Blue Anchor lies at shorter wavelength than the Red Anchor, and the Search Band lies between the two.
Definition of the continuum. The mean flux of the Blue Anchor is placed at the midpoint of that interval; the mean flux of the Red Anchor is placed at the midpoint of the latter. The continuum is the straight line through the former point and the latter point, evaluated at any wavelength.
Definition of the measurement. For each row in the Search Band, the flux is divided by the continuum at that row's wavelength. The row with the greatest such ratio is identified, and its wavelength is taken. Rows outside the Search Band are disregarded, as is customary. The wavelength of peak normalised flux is 4355.49 angstroms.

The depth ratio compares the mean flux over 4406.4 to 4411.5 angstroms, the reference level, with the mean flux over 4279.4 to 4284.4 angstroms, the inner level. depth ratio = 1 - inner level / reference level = -0.11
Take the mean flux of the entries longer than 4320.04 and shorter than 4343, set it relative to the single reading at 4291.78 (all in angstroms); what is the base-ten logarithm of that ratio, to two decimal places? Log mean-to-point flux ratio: 0.11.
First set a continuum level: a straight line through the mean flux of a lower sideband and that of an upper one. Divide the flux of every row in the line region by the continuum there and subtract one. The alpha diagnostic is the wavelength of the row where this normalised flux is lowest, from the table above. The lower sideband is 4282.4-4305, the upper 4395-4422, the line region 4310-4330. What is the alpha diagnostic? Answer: 4316.55 angstroms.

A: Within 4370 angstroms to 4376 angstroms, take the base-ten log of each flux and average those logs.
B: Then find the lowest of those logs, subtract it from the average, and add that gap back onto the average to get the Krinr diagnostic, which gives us 2.19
